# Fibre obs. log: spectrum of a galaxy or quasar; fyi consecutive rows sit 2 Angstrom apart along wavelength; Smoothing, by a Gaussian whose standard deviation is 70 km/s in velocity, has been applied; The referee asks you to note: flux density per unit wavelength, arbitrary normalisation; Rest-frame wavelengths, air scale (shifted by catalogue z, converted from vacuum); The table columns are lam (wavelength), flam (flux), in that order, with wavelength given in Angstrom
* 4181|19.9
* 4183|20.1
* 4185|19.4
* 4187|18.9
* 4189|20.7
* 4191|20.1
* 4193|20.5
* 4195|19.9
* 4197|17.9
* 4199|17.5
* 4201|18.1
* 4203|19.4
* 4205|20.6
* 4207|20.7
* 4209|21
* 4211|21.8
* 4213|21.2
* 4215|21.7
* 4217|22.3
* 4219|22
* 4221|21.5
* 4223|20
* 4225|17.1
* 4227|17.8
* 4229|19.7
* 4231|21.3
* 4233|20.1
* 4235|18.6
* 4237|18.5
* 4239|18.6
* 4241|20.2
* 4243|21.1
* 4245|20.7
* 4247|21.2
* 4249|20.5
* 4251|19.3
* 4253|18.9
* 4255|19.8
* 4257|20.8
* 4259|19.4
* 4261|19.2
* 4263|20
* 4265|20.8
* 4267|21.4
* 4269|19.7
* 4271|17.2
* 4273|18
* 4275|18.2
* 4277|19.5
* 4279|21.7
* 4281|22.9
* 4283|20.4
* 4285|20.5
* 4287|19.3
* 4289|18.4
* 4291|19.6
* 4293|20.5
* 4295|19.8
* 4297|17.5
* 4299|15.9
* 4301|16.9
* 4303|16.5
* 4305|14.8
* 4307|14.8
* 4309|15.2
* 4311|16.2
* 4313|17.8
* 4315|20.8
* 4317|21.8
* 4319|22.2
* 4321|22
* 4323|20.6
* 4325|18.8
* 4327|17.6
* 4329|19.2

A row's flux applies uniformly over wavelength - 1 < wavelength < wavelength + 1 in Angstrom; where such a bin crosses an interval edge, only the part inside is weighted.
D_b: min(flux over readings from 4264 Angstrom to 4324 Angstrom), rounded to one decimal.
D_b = 14.8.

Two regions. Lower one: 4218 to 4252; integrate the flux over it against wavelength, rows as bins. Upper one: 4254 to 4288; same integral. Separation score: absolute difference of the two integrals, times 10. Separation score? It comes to 12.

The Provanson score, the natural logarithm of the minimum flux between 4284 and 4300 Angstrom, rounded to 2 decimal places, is 2.77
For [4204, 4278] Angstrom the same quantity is 2.84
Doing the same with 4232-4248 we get 2.92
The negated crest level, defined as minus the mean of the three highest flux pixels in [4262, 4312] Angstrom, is -22.0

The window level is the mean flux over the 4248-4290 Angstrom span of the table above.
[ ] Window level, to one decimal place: 19.8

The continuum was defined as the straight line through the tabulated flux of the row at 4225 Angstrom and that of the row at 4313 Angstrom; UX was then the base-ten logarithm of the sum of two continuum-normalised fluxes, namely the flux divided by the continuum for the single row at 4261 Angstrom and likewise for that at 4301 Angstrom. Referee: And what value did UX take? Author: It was 0.314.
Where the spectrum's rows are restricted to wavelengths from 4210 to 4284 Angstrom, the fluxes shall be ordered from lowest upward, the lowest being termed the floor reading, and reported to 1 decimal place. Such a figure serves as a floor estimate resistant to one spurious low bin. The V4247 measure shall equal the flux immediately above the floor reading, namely 17.2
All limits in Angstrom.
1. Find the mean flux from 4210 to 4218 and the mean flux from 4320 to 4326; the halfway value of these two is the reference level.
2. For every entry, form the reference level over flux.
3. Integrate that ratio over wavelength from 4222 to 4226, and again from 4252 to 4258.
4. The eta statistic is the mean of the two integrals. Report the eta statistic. 5.5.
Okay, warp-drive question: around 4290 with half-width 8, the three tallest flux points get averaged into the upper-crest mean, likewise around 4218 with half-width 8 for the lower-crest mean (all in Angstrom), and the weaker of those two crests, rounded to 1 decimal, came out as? 20.5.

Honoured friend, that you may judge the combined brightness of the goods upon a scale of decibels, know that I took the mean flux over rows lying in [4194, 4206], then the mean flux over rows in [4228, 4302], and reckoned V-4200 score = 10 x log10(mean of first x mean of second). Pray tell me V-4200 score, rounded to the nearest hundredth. 25.69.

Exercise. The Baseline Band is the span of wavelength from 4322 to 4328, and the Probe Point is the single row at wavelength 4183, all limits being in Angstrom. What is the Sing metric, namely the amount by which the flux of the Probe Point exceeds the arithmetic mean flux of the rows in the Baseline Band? 1.1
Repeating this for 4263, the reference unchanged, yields 1.0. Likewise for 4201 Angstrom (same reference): -0.9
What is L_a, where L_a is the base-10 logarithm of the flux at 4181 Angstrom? 1.30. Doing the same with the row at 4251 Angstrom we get 1.29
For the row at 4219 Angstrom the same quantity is 1.34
